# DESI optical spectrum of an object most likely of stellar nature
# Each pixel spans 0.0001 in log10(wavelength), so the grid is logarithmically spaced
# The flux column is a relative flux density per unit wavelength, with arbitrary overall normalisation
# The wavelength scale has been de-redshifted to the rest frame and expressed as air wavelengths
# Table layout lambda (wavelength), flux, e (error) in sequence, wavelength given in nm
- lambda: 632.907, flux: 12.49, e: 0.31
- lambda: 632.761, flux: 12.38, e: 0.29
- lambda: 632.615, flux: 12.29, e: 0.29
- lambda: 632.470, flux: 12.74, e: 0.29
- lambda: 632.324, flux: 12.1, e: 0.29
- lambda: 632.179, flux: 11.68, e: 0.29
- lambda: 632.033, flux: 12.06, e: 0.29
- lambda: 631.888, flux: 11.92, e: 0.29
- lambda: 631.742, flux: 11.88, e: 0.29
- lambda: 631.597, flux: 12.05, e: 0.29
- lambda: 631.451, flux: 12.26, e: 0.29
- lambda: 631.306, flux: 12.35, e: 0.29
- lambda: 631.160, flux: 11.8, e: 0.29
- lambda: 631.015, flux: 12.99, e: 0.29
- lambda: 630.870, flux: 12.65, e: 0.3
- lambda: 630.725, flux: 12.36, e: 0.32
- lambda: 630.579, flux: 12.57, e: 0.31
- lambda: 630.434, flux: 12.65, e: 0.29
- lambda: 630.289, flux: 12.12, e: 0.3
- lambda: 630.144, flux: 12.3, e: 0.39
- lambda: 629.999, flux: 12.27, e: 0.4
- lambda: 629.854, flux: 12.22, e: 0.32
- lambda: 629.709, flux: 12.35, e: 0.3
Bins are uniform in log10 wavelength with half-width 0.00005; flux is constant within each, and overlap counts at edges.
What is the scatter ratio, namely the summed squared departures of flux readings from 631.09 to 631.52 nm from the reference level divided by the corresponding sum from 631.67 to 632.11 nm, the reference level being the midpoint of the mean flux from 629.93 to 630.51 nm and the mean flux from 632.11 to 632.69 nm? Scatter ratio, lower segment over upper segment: 0.7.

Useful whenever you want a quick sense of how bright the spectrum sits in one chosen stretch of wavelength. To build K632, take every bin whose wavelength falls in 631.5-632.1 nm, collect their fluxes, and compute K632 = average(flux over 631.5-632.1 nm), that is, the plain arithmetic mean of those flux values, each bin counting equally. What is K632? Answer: 12.0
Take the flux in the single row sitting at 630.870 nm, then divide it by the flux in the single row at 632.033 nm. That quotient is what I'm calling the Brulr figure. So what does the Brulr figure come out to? 1.05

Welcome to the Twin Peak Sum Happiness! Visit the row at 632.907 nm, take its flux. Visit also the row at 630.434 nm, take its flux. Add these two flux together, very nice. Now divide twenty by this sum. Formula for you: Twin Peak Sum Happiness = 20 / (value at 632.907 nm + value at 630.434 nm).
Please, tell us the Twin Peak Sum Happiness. 0.796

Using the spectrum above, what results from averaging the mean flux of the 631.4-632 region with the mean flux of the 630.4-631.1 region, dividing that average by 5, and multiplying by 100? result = 247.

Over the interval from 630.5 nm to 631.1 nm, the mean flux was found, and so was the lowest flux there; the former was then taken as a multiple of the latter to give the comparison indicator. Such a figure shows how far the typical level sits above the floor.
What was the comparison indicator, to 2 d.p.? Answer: 1.02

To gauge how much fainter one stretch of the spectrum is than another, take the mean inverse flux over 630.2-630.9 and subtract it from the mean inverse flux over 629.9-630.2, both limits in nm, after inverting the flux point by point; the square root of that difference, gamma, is 0.034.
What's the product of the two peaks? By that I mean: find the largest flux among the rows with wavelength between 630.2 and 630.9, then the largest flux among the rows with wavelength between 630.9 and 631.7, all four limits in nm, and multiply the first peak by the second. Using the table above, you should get 164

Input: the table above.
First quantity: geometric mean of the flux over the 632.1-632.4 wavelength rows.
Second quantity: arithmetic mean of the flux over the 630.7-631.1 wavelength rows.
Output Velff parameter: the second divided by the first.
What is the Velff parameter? 1.07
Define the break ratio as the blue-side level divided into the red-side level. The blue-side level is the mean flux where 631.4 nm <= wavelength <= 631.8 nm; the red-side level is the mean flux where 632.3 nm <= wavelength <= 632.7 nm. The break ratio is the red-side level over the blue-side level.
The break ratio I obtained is 1.03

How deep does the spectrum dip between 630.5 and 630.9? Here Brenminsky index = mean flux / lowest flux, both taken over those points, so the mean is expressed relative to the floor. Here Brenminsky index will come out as 1.01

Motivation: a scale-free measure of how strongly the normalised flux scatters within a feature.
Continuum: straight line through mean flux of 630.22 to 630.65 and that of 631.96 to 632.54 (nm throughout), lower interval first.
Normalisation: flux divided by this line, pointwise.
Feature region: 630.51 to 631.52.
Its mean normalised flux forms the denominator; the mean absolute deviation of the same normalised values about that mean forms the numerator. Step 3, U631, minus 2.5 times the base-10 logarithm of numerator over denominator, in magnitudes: 4.3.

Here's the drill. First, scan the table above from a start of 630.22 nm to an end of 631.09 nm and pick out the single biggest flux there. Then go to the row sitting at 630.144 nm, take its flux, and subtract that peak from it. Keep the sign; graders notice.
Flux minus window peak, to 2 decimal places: -0.69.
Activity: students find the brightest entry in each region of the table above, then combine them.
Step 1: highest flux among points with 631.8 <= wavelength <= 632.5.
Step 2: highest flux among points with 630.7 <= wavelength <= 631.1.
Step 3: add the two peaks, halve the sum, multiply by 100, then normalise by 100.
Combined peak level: 12.9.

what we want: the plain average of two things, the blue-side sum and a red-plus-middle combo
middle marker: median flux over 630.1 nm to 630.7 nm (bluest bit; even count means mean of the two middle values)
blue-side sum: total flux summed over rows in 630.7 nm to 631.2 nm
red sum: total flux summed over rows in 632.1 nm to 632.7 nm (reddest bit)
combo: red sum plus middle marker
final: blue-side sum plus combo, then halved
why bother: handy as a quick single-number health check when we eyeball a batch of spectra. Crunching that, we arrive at 55.5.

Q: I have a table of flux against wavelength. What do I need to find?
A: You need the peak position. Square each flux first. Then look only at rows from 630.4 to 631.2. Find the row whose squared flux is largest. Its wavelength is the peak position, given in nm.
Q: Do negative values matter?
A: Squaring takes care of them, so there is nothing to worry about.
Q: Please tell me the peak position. 631.015 nm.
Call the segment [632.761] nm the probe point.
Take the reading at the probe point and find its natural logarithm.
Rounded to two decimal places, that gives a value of 2.52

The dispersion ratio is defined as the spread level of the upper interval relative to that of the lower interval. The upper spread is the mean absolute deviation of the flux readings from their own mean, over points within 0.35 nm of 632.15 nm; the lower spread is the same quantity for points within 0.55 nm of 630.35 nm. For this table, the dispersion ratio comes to 1.5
